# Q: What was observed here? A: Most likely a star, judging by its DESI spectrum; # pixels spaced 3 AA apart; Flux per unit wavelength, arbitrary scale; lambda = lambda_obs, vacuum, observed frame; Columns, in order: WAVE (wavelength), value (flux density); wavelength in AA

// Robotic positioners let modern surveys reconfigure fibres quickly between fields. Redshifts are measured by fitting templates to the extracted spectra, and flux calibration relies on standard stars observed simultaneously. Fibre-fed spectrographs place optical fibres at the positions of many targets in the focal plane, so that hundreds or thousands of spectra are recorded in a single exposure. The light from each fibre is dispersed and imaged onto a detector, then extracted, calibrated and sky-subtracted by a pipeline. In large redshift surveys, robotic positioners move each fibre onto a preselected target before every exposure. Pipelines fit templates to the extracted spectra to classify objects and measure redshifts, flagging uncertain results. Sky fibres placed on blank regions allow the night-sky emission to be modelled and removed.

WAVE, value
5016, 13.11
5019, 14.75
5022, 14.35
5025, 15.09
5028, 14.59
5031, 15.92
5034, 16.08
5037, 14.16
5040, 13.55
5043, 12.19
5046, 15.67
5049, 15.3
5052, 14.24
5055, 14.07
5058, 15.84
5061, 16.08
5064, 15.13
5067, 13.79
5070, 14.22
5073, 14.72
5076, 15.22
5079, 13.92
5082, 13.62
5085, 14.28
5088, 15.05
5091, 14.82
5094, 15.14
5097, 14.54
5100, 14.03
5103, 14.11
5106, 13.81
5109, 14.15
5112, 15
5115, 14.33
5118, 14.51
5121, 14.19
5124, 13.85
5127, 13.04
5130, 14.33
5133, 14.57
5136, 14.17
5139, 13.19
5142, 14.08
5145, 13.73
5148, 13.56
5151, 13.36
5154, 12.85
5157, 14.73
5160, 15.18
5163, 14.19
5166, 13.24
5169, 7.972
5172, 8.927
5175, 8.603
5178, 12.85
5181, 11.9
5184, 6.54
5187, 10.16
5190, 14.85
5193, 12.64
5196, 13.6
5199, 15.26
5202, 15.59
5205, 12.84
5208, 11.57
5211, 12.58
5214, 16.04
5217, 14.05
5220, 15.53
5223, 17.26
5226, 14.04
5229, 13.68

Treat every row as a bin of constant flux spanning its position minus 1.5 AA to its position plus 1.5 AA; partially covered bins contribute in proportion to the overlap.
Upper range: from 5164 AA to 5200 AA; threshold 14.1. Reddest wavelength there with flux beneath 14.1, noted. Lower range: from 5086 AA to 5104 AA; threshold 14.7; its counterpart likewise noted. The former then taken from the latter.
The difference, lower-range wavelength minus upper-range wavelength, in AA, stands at -93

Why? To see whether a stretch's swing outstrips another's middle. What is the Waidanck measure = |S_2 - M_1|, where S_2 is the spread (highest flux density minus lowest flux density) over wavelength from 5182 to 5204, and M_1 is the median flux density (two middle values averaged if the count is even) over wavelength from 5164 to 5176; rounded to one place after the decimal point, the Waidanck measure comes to 0.3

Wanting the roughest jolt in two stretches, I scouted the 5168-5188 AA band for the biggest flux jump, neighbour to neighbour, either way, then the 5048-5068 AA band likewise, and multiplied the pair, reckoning 9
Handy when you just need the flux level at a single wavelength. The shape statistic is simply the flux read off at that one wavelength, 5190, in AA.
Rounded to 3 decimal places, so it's 14.850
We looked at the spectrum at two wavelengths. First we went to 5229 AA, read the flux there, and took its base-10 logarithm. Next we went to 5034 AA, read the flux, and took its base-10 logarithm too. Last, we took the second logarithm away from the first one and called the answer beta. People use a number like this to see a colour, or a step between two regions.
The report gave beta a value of -0.070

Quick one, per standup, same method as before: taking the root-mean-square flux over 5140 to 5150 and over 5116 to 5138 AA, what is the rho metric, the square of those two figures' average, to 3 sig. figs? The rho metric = 195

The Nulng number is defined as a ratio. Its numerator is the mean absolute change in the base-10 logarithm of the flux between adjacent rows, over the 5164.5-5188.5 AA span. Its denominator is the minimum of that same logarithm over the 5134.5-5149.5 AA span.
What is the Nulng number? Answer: 0.12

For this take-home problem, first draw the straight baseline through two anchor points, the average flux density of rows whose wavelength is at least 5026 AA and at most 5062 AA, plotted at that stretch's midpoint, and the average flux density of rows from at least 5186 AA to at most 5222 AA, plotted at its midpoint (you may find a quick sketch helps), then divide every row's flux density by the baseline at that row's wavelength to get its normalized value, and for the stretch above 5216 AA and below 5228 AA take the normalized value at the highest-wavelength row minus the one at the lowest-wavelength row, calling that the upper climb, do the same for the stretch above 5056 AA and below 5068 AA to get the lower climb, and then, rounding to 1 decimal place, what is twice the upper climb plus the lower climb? -0.1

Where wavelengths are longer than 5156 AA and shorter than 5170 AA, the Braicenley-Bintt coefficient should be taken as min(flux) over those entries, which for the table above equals 7.972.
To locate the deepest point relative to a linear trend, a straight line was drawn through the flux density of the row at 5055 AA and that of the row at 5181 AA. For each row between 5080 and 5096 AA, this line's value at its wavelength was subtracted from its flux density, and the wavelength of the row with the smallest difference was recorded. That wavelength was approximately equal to 5082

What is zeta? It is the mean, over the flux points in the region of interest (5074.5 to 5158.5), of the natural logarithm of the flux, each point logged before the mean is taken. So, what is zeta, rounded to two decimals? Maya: 2.65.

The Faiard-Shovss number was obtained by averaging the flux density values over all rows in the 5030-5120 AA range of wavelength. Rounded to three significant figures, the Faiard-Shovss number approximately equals 14.6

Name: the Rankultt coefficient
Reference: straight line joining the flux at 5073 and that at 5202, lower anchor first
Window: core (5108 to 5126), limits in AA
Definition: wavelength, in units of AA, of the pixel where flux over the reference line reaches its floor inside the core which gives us 5124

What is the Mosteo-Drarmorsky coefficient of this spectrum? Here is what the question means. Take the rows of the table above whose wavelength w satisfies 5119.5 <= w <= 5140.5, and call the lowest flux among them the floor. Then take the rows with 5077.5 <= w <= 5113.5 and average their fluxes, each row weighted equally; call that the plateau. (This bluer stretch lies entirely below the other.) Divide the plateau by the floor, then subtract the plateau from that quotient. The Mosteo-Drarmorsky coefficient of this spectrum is -13.3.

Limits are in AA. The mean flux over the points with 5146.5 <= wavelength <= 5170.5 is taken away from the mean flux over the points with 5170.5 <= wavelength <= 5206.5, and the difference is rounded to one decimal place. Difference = -1.2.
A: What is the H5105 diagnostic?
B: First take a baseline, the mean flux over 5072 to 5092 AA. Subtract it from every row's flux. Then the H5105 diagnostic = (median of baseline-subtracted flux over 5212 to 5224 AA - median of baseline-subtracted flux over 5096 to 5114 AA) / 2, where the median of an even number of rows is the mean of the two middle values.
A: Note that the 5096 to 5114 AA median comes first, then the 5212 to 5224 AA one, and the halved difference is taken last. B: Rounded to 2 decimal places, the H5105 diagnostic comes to 0.83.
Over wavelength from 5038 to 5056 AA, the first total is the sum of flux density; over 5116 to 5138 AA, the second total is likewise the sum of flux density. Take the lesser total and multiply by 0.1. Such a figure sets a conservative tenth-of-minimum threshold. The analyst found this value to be 8.5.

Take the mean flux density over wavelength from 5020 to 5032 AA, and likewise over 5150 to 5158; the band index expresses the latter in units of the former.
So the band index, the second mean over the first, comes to 0.91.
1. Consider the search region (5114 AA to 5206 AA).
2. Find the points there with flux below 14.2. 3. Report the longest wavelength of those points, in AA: 5205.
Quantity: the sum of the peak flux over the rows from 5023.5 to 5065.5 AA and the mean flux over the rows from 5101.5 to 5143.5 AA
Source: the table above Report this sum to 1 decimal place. 30.2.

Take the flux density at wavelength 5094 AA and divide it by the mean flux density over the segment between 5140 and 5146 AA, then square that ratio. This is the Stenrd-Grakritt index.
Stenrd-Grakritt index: 1.19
